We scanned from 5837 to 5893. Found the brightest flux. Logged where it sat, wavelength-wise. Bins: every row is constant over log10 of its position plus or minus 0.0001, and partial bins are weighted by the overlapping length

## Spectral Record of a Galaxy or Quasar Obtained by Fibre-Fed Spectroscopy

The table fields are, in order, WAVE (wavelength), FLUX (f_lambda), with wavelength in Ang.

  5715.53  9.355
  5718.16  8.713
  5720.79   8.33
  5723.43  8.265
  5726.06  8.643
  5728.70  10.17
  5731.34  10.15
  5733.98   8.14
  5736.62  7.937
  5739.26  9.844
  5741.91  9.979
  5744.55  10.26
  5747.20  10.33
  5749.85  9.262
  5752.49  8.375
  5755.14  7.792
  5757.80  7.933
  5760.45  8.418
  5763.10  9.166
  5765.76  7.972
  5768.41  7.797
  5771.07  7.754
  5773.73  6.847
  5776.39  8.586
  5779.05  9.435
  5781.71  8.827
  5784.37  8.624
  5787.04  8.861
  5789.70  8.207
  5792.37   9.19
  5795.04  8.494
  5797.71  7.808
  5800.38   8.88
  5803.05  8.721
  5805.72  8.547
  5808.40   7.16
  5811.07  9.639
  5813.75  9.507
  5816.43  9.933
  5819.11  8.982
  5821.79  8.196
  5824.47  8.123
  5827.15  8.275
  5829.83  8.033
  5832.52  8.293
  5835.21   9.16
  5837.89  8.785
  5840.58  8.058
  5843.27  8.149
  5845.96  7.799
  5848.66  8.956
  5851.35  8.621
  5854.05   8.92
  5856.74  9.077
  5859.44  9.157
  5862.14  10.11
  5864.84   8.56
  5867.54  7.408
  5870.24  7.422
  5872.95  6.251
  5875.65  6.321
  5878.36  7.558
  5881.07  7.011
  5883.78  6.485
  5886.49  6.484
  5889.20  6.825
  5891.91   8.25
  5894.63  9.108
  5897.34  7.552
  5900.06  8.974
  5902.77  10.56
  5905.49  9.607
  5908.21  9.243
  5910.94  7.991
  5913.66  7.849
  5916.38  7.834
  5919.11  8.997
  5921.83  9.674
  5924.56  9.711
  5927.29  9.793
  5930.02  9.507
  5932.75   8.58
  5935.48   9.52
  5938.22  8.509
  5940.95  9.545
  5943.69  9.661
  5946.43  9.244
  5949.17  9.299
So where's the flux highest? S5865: 5862.14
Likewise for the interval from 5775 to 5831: 5816.43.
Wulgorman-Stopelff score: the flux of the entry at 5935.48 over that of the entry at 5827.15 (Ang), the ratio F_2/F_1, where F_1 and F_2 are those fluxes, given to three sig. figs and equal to 1.15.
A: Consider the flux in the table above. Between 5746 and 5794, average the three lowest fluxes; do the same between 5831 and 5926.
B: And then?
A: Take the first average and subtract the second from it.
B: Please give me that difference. 1.1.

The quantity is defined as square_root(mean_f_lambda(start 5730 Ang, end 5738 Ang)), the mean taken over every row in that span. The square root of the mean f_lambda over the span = 2.96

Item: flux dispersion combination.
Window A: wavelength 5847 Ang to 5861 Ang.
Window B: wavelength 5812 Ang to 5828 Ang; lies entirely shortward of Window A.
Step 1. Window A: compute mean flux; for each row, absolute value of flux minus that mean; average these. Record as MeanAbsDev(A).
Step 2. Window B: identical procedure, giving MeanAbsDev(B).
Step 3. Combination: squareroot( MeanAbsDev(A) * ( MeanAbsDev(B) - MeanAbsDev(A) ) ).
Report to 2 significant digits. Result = 0.26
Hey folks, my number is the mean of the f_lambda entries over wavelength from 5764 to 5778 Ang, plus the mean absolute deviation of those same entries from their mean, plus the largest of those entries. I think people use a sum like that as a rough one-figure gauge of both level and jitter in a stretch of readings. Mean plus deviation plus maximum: 16.8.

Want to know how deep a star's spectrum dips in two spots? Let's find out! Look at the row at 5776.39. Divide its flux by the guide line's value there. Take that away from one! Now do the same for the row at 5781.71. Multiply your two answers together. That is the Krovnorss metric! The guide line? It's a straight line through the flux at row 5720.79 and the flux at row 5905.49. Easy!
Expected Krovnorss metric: -0.0001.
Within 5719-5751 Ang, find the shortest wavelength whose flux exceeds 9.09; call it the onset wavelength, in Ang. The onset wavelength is 5728.70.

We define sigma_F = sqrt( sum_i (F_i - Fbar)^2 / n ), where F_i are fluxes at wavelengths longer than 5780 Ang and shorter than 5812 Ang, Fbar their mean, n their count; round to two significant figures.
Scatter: 0.61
